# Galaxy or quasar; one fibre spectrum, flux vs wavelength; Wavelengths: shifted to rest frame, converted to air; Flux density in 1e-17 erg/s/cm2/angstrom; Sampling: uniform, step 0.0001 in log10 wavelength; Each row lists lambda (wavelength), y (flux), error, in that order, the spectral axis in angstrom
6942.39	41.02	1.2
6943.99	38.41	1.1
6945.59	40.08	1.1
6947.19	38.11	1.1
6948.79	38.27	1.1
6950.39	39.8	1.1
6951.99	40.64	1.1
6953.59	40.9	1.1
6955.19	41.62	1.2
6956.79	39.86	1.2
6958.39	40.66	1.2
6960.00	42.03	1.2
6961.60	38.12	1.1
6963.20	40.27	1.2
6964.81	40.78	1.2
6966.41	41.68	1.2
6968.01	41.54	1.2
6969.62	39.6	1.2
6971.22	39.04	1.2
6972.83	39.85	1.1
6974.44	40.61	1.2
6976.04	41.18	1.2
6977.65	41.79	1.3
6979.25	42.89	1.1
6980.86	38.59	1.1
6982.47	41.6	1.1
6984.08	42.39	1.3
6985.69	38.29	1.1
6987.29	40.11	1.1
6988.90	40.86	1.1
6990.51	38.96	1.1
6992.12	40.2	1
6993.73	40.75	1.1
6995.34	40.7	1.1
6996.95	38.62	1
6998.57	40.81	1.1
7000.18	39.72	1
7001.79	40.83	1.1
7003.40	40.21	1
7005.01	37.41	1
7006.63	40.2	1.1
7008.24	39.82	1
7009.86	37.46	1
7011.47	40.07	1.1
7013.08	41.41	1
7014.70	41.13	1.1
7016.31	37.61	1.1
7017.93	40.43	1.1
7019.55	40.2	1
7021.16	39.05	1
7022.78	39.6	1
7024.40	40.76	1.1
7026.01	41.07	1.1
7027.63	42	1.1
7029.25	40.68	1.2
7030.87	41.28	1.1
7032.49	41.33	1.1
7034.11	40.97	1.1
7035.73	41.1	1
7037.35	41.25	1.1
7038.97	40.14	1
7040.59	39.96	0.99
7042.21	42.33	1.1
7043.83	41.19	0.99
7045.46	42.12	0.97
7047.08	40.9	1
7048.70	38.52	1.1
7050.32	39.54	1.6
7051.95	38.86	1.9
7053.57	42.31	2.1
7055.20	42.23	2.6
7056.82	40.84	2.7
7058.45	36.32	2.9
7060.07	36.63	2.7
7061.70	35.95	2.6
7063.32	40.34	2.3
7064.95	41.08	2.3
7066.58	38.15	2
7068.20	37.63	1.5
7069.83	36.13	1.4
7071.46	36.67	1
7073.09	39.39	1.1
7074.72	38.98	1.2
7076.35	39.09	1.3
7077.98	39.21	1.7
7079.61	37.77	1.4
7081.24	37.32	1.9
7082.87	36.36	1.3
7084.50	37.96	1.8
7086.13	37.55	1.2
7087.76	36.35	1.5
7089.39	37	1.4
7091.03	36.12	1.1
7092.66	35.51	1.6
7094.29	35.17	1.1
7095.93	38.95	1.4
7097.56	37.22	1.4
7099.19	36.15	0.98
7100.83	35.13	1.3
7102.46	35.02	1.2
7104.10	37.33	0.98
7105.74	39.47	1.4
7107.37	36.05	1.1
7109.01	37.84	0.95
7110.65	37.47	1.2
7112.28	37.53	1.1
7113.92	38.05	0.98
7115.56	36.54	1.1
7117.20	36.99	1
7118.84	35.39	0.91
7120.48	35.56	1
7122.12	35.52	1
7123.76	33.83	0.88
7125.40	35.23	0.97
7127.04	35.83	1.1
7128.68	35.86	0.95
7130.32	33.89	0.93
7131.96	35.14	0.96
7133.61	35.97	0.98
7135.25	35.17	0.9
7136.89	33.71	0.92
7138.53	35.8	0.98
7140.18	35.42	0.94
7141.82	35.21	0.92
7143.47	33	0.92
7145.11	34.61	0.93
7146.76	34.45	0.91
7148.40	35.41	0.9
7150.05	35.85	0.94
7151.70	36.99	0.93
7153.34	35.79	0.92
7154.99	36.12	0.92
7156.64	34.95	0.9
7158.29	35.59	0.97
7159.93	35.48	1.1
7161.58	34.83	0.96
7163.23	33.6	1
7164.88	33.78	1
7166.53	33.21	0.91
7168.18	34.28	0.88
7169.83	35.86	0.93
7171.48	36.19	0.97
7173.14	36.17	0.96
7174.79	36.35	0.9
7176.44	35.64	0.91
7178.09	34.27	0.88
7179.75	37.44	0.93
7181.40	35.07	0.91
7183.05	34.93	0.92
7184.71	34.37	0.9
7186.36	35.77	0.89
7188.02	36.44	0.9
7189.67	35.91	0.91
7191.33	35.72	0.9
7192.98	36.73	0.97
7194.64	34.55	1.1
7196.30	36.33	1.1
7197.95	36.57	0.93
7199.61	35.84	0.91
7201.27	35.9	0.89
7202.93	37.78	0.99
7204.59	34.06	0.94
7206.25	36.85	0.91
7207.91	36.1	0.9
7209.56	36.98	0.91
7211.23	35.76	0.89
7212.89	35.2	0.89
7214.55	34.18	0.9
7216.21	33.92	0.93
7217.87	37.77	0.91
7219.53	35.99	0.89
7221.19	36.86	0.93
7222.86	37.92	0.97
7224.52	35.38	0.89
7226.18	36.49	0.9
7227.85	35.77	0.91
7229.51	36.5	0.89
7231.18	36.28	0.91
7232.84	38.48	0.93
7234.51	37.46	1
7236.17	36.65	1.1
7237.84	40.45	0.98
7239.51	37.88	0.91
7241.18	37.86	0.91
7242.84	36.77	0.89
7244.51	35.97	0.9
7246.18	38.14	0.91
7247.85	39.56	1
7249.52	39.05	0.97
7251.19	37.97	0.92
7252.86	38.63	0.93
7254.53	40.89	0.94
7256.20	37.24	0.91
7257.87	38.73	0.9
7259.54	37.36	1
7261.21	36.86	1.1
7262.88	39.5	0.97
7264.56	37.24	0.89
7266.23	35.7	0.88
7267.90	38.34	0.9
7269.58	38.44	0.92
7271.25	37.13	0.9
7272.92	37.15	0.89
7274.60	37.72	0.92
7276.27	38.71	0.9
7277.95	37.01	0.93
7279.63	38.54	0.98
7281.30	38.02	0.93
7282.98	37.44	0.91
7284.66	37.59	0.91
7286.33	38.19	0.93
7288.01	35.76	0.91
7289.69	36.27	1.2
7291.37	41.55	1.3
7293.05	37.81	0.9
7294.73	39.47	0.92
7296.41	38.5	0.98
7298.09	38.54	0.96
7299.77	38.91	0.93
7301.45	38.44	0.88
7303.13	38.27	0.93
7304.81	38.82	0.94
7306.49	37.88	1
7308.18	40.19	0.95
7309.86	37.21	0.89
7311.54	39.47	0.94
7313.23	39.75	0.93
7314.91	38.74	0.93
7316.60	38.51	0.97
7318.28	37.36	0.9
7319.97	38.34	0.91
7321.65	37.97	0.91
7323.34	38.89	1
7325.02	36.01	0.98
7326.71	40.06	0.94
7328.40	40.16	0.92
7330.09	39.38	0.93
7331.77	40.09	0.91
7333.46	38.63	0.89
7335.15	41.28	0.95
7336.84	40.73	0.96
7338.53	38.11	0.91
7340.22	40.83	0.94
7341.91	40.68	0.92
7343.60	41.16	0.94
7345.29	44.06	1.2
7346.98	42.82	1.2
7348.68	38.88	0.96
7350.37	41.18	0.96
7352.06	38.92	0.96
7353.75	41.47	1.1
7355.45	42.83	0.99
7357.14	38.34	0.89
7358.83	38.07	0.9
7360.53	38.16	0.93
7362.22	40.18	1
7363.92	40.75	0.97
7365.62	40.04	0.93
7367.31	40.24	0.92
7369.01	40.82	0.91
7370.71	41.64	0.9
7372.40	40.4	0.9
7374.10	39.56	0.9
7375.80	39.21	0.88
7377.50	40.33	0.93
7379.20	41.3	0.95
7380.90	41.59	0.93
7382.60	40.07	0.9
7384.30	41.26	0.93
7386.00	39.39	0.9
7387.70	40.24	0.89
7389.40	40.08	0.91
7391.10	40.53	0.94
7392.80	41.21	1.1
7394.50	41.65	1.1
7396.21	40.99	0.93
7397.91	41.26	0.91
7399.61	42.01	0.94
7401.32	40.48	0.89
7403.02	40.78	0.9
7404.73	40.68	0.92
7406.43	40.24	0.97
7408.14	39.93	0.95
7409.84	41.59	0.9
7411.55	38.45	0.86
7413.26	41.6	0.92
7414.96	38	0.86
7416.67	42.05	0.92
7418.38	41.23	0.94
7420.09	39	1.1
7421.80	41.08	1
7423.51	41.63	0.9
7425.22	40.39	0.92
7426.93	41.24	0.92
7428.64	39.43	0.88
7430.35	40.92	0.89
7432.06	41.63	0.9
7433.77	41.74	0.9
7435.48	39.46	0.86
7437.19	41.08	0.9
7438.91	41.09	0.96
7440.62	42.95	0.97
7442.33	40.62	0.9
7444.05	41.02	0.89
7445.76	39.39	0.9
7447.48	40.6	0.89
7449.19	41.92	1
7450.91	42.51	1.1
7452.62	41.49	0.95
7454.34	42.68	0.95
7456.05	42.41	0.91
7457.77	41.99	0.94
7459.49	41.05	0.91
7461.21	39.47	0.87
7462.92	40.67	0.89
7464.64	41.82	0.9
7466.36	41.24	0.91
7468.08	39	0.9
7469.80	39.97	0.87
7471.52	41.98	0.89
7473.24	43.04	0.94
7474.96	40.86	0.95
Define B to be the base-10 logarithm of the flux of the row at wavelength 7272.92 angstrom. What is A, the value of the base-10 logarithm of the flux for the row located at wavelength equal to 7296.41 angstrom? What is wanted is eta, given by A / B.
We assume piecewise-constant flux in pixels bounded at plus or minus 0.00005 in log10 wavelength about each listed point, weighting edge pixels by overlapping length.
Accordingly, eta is 1.01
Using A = 1.59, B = 1.57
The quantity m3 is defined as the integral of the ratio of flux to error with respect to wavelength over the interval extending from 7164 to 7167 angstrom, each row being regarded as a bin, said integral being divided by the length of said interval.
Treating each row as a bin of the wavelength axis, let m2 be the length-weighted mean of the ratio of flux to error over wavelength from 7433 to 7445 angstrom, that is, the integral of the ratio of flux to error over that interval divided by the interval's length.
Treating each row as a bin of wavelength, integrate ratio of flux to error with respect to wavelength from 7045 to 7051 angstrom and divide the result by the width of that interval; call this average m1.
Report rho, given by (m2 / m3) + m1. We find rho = 37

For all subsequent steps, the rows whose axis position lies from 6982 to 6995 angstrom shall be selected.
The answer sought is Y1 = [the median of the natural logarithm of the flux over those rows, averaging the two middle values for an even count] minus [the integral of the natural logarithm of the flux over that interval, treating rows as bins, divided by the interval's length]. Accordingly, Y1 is 0.0018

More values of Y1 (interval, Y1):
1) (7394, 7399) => -0.0010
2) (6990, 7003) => 0.0091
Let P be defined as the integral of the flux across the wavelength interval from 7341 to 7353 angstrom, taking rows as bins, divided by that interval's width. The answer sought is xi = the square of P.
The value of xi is 1690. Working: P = 41.1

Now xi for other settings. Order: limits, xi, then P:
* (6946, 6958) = 1595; 39.9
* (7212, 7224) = 1294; 36.0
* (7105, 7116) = 1414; 37.6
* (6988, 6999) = 1606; 40.1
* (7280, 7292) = 1429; 37.8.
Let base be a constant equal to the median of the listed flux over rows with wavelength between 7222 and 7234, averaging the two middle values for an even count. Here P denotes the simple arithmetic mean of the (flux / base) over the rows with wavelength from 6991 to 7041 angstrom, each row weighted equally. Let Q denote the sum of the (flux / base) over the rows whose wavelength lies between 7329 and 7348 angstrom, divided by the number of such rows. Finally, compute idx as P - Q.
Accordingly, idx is -0.01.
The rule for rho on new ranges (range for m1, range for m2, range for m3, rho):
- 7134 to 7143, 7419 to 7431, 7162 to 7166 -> 39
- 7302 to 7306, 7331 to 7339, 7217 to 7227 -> 42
